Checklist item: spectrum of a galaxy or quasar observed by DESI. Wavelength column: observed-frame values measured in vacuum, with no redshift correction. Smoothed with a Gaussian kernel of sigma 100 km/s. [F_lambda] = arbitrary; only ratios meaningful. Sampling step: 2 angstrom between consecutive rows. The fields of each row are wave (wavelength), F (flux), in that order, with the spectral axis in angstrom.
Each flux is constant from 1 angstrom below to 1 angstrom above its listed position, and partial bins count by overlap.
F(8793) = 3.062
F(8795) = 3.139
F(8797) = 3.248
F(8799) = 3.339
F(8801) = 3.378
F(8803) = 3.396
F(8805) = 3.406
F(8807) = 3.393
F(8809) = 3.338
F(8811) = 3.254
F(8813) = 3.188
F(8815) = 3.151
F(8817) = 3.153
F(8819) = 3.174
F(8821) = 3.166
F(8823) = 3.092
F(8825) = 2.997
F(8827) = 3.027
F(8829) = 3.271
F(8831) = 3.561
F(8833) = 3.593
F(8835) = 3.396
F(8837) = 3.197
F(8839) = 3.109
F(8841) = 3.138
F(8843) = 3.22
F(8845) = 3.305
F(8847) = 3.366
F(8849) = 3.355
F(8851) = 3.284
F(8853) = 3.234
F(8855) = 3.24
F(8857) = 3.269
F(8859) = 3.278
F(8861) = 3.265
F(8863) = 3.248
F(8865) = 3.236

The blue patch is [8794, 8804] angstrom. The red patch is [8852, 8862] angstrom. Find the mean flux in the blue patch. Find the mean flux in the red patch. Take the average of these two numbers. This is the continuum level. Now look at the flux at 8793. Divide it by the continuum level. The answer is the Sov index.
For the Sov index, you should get 0.934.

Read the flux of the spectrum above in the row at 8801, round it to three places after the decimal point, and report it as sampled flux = 3.378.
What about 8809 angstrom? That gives 3.338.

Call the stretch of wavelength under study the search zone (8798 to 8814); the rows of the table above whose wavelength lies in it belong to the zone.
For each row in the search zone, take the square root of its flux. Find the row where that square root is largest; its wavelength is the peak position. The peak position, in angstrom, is 8805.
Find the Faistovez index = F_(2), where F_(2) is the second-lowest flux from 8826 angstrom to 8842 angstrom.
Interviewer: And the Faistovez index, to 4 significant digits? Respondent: 3.109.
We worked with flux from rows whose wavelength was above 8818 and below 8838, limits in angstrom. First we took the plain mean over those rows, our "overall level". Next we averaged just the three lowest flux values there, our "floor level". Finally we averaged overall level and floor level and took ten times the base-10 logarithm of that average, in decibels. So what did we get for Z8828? 4.97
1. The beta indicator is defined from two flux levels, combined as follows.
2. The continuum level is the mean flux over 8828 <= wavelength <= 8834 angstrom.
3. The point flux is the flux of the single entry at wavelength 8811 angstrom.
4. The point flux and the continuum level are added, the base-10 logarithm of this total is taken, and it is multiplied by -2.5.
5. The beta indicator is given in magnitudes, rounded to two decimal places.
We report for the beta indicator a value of -2.07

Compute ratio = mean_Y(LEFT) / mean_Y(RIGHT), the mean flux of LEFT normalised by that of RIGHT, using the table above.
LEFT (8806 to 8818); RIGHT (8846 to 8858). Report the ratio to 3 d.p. 0.986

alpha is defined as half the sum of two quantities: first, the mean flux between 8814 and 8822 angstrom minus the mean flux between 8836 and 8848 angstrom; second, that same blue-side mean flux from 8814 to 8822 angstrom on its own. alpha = 1.55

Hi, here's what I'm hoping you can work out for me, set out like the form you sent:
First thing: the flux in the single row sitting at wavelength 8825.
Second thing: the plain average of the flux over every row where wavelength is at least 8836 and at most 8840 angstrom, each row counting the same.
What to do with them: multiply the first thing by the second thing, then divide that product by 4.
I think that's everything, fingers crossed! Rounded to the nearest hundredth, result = 2.36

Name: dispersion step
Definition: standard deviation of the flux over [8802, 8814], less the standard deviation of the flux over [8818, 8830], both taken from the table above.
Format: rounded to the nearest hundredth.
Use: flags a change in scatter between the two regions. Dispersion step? -0.01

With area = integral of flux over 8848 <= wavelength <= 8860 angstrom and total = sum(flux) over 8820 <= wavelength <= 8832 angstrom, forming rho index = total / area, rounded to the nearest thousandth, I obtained 0.486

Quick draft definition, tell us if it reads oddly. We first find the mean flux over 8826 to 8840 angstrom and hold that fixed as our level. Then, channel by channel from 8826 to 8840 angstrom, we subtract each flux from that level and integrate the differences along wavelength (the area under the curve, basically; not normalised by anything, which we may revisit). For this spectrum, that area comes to 0.0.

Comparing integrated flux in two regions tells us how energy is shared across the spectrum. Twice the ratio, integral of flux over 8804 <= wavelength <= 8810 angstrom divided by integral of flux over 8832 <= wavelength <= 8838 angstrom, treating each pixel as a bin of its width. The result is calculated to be 1.99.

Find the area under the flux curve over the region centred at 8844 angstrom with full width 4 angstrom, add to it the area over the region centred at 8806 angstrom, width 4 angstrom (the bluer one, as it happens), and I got 26.6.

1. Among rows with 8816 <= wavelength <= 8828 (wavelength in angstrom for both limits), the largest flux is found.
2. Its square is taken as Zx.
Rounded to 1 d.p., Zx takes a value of 10.1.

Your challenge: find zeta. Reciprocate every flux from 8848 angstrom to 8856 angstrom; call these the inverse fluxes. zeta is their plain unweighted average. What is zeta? 0.305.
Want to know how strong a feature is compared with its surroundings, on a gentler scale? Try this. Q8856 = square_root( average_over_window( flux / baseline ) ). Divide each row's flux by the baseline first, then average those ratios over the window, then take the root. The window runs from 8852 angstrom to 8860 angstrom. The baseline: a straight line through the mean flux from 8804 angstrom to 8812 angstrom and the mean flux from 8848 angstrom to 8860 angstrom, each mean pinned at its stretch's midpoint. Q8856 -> 1.00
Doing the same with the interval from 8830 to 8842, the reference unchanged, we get 1.00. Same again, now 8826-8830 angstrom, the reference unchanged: 0.97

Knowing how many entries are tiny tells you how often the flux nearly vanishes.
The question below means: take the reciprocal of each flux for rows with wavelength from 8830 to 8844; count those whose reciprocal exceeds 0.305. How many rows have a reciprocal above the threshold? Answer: 4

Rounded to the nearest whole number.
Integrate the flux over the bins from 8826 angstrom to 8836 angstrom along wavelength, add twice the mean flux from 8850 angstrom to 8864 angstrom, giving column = 40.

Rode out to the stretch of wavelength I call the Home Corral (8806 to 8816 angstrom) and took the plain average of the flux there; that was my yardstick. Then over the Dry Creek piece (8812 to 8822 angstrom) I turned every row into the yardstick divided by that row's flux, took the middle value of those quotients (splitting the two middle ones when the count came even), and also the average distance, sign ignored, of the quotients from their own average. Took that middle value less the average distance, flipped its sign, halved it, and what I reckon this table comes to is -0.514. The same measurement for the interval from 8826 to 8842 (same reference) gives -0.479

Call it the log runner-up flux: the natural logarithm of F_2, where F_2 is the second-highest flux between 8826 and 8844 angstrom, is 1.27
